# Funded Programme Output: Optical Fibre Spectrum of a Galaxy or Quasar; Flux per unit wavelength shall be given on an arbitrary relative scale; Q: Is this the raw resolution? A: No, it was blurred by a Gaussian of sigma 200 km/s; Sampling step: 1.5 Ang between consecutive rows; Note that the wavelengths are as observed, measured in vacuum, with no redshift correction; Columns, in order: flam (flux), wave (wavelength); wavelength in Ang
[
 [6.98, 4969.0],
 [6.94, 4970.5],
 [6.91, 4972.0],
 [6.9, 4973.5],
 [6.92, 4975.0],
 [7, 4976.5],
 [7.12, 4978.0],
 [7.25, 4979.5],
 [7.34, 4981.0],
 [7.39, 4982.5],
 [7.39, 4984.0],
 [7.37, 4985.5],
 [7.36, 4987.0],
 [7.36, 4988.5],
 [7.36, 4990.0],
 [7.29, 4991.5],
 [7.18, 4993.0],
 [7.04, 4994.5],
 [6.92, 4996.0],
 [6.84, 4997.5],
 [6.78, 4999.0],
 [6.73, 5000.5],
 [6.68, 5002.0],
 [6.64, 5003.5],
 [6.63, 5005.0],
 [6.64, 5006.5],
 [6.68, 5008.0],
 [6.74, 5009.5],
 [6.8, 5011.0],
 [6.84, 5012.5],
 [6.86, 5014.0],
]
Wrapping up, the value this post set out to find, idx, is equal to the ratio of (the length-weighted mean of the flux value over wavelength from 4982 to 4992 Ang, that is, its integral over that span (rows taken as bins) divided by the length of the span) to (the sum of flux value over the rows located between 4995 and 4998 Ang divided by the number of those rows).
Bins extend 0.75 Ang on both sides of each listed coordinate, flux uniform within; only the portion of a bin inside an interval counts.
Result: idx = 1.07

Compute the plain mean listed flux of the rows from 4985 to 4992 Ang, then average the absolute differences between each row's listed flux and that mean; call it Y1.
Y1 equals 0.02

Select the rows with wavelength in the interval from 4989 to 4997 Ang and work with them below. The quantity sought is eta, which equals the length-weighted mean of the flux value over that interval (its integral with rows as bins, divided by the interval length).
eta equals 7.15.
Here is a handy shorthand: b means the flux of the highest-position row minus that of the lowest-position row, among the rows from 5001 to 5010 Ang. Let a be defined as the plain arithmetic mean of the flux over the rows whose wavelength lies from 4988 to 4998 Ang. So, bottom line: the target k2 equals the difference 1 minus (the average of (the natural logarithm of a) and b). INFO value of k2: -0.01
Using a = 7.1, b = 0.06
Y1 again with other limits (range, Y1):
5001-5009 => 0.02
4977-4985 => 0.09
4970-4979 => 0.06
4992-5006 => 0.15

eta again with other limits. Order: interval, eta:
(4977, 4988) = 7.31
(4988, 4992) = 7.34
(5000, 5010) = 6.67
